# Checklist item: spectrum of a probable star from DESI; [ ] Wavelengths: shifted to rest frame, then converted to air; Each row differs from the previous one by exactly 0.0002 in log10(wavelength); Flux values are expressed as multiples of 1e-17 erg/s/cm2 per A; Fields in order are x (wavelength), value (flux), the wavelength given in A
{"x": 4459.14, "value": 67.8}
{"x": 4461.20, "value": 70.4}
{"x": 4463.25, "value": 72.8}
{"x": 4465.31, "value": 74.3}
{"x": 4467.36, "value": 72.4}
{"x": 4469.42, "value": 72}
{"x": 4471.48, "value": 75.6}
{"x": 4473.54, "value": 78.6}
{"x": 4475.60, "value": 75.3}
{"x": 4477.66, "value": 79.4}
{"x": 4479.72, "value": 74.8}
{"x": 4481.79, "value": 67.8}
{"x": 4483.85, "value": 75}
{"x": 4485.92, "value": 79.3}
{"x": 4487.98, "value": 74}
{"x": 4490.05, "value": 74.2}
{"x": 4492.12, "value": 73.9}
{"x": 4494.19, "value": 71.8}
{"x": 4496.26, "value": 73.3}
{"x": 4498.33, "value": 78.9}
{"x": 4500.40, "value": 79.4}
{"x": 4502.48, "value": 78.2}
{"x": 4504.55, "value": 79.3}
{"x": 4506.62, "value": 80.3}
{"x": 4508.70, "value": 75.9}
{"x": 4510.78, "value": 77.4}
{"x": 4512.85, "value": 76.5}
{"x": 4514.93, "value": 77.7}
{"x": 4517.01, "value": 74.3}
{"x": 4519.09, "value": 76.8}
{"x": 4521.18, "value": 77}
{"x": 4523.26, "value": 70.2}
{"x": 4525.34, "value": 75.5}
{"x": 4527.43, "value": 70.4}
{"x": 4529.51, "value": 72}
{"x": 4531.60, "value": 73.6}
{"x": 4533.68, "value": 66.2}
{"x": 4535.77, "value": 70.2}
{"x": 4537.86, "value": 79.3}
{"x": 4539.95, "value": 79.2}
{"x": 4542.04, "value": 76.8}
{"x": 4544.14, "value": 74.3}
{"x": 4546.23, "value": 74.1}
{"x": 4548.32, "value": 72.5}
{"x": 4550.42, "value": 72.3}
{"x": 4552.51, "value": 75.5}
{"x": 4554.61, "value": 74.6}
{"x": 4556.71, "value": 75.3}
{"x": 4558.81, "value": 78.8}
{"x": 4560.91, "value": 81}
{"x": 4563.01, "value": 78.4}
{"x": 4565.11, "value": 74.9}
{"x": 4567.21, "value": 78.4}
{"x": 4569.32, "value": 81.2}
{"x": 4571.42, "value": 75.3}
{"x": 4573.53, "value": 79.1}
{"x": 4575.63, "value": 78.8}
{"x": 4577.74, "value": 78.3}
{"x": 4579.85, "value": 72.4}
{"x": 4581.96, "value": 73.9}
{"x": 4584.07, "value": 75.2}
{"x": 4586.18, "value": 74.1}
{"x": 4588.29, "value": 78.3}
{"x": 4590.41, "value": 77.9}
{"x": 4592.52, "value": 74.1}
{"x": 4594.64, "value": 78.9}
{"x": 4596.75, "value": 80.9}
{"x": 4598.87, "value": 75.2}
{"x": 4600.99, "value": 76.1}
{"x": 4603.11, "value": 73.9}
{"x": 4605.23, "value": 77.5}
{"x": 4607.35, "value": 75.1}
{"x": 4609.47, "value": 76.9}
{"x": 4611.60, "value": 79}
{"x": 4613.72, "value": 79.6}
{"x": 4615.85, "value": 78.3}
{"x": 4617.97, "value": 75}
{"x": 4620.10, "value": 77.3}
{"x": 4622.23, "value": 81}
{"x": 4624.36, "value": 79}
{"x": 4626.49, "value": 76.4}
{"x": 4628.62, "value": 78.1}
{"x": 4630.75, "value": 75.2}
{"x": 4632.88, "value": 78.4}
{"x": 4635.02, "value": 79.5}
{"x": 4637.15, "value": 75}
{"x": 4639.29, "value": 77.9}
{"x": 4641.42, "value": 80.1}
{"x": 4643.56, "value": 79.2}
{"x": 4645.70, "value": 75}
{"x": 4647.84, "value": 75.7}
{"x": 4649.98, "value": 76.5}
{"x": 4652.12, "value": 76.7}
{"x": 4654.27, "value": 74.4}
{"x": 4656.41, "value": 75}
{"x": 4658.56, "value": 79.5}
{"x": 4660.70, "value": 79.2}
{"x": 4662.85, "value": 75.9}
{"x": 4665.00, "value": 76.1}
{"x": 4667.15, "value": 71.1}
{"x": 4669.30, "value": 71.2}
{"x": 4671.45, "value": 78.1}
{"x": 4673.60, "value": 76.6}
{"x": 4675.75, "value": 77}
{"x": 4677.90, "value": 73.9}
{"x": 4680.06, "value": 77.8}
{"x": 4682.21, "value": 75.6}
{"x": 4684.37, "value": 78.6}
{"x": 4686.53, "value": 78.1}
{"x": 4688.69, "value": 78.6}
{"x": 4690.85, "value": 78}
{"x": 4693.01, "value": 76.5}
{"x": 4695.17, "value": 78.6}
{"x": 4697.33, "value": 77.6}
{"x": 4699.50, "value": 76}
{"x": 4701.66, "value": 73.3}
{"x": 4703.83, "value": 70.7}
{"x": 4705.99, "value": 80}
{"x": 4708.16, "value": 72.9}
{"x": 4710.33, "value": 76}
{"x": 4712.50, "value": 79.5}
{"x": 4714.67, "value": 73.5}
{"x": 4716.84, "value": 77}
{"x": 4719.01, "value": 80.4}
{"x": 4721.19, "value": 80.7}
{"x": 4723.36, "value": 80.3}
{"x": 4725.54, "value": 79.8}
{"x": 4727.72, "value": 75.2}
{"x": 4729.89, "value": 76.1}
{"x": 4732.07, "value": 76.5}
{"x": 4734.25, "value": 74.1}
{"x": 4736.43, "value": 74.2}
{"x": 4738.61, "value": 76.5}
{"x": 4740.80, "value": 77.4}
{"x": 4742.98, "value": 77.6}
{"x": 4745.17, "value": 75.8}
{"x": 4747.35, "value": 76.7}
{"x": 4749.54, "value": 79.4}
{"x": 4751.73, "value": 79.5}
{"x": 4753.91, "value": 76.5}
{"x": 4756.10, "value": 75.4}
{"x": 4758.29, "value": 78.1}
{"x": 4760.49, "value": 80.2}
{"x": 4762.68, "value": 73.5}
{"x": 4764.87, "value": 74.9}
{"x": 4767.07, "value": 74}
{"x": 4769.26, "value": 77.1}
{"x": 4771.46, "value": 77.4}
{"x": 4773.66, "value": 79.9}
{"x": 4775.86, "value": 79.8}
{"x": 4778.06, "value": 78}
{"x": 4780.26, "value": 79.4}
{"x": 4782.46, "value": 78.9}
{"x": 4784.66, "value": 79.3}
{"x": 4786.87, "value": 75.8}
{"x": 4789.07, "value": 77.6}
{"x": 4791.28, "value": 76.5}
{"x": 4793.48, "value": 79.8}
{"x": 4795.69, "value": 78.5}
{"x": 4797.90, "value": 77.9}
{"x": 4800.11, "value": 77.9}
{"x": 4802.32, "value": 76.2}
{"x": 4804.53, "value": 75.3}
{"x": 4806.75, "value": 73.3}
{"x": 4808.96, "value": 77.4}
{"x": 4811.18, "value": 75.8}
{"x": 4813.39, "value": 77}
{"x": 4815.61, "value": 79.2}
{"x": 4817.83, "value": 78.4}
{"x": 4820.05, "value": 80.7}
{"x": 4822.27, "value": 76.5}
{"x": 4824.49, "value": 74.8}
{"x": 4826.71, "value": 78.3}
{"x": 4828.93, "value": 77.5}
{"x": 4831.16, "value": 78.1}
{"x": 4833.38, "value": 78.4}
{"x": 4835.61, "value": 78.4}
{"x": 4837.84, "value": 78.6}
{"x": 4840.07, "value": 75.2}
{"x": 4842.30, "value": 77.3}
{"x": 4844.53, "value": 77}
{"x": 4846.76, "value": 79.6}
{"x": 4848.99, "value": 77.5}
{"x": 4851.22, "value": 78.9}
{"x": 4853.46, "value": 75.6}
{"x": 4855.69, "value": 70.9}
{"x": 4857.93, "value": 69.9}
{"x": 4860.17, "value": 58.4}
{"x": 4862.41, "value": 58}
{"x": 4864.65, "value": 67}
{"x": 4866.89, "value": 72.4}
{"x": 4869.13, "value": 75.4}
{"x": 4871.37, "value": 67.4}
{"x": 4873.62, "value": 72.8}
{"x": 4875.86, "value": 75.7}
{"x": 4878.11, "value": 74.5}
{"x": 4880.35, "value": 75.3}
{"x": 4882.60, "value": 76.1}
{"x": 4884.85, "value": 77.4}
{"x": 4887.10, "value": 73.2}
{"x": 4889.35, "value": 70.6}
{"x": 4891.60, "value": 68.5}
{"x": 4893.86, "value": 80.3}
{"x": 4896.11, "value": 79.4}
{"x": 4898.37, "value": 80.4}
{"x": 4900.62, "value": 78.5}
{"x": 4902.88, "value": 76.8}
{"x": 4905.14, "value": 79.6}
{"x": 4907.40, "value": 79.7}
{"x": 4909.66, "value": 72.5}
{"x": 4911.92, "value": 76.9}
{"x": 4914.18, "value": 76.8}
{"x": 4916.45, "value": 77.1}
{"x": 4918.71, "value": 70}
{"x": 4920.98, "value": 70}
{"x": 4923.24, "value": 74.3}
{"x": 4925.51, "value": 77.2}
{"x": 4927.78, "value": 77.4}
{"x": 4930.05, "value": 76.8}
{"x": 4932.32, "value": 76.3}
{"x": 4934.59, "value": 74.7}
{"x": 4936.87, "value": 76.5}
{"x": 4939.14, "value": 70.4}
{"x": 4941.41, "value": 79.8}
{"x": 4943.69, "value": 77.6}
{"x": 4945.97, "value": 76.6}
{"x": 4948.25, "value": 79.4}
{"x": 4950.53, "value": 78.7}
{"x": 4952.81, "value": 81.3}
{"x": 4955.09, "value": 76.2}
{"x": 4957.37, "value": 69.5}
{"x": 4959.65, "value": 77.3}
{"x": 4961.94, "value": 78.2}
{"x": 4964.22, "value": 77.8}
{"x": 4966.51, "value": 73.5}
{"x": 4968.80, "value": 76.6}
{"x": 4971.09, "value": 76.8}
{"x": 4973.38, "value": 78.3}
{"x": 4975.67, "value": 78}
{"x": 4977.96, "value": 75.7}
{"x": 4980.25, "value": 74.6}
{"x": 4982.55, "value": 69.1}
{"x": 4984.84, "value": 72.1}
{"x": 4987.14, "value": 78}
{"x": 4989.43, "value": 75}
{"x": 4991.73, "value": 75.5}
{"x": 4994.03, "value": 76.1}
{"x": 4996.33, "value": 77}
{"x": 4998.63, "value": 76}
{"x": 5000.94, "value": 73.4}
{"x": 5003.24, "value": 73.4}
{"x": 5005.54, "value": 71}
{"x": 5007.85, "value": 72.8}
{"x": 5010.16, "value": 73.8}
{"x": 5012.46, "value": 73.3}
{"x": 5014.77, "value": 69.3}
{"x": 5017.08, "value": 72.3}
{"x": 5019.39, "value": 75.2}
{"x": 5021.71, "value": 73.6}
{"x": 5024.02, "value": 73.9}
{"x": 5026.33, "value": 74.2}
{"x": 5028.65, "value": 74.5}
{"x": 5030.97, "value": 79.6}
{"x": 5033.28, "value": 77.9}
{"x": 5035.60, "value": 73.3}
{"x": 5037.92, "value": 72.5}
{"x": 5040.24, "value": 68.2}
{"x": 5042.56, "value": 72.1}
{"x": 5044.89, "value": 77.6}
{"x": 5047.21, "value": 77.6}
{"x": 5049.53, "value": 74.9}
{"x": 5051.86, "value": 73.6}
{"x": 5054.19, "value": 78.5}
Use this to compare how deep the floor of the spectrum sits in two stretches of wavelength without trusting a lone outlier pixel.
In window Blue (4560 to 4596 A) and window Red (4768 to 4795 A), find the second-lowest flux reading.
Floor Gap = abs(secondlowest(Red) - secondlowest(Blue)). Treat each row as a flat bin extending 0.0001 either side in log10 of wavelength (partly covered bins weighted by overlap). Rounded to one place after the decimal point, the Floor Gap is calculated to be 2.6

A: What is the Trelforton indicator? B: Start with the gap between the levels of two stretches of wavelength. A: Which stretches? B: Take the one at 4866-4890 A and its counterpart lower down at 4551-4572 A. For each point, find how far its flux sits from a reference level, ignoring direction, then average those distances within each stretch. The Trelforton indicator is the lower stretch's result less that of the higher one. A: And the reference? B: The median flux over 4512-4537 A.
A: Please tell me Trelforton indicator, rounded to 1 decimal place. 1.2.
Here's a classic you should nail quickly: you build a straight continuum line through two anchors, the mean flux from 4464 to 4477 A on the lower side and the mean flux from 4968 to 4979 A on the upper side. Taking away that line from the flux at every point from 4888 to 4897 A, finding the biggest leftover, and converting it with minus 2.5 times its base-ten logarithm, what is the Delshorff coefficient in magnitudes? -1.4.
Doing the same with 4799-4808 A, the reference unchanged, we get -0.5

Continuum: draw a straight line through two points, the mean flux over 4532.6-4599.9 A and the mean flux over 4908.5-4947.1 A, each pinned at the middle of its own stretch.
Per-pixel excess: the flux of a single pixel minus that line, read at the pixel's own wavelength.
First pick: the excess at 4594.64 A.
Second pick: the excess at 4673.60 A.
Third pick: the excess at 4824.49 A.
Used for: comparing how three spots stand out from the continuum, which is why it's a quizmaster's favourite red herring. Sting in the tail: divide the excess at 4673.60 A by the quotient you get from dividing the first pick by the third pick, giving 0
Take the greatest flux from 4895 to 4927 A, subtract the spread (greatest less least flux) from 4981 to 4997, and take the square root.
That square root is 8.46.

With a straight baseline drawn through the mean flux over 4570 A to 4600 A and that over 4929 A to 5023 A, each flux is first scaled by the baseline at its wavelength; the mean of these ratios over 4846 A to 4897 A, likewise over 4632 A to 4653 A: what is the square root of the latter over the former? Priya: 1.03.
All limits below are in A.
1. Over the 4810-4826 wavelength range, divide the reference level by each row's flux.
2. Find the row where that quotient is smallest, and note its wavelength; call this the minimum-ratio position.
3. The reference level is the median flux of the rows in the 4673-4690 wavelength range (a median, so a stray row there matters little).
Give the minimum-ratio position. 4820.05 A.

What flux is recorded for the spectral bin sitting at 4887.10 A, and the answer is 73.2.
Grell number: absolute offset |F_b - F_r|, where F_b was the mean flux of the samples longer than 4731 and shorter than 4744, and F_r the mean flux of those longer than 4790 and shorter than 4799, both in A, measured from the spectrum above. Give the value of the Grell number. 2.1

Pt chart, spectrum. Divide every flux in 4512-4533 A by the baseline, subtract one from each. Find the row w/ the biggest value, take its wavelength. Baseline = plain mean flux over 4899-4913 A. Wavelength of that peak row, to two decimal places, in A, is 4514.93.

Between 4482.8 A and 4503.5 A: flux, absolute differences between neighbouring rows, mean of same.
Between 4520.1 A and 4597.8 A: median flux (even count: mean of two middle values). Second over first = 32.3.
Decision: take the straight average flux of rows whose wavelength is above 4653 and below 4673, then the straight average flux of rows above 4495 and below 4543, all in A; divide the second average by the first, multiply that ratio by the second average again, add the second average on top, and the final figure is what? 151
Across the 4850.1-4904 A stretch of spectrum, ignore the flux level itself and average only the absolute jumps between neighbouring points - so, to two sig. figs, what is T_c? 3.7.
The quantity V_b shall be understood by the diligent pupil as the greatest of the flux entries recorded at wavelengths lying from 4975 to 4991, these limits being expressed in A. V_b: 78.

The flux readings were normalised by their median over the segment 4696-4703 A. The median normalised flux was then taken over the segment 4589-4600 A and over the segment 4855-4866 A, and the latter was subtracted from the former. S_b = 0.14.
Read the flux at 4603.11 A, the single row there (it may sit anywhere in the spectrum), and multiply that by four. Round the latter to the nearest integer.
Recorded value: 296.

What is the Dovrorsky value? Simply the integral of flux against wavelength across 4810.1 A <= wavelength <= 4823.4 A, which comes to 1037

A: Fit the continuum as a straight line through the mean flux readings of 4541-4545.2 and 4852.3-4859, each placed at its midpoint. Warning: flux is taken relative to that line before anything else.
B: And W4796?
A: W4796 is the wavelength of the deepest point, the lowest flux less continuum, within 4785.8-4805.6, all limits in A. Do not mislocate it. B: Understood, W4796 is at 4804.53 A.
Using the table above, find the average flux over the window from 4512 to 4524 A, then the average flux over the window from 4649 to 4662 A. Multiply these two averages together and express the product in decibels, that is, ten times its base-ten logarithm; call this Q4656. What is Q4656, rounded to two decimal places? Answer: 37.63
